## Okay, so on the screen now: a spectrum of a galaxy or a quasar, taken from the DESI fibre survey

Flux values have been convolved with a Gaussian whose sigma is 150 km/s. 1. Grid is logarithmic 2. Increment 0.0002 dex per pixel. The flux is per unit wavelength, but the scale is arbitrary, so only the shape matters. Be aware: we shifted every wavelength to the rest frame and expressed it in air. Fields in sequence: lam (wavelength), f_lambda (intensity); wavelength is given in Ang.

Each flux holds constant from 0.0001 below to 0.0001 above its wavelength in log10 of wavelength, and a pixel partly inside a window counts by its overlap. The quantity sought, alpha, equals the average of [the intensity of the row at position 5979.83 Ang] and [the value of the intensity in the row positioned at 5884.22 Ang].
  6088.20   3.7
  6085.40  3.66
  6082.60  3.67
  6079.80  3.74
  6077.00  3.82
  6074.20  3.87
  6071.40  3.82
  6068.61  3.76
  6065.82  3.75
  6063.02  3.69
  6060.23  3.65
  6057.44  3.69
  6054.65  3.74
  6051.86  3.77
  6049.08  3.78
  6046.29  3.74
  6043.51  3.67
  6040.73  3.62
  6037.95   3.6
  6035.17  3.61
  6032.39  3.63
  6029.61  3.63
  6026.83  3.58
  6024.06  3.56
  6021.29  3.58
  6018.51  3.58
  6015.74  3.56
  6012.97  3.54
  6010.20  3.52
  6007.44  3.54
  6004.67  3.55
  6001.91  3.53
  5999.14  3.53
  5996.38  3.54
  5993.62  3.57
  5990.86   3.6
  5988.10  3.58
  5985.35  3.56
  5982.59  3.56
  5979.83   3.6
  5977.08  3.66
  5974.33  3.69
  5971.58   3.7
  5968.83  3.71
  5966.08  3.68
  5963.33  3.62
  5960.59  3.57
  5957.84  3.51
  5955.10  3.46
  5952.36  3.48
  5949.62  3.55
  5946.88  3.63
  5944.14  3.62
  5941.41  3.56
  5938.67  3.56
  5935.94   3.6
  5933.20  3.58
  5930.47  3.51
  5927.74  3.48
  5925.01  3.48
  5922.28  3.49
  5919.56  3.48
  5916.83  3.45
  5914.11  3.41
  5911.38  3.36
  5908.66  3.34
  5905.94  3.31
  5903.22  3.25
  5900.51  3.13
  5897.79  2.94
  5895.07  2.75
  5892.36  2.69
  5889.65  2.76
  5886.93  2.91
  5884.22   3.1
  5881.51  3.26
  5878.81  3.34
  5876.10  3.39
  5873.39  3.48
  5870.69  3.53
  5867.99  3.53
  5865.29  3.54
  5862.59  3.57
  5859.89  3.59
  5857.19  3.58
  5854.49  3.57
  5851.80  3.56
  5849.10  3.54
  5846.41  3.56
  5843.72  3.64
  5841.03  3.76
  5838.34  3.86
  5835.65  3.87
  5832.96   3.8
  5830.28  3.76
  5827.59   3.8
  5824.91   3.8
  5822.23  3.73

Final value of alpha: 3.35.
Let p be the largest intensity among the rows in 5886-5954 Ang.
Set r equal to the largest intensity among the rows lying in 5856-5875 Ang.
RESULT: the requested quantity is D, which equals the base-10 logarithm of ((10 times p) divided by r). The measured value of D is 1.00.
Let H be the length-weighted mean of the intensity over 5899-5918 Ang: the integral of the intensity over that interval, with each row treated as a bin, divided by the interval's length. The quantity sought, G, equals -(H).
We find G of -3.32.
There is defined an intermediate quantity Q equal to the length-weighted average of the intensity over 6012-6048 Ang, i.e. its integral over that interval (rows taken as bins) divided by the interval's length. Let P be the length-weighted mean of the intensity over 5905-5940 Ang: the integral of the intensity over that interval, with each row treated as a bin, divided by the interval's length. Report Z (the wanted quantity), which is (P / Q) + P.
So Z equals 4.43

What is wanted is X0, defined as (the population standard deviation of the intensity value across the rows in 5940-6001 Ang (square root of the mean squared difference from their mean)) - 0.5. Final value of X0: -0.43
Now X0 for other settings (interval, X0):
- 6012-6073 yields -0.42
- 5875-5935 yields -0.23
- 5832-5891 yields -0.23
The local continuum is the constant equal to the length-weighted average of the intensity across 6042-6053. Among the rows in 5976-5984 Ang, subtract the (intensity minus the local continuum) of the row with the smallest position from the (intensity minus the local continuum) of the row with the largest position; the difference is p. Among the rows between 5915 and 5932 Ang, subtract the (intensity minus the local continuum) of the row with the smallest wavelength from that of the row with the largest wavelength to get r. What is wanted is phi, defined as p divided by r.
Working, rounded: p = -0.10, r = 0.06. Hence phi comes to -1.7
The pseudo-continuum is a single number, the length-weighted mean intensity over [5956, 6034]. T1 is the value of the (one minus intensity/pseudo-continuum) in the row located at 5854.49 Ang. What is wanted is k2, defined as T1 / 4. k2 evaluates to 0.001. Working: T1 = 0.005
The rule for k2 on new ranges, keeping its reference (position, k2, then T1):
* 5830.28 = -0.012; -0.048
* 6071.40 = -0.016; -0.065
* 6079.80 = -0.011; -0.043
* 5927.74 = 0.007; 0.030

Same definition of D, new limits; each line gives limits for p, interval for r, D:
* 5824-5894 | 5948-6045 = 1.02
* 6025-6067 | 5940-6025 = 1.01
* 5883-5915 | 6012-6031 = 0.97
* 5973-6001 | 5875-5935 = 1.01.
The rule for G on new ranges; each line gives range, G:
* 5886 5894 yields -2.78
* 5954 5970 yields -3.59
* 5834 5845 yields -3.78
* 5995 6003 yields -3.53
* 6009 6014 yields -3.53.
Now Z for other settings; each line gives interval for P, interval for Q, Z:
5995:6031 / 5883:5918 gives 4.70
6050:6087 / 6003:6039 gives 4.79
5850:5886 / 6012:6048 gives 4.42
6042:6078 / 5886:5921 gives 4.94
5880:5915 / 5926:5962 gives 3.96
